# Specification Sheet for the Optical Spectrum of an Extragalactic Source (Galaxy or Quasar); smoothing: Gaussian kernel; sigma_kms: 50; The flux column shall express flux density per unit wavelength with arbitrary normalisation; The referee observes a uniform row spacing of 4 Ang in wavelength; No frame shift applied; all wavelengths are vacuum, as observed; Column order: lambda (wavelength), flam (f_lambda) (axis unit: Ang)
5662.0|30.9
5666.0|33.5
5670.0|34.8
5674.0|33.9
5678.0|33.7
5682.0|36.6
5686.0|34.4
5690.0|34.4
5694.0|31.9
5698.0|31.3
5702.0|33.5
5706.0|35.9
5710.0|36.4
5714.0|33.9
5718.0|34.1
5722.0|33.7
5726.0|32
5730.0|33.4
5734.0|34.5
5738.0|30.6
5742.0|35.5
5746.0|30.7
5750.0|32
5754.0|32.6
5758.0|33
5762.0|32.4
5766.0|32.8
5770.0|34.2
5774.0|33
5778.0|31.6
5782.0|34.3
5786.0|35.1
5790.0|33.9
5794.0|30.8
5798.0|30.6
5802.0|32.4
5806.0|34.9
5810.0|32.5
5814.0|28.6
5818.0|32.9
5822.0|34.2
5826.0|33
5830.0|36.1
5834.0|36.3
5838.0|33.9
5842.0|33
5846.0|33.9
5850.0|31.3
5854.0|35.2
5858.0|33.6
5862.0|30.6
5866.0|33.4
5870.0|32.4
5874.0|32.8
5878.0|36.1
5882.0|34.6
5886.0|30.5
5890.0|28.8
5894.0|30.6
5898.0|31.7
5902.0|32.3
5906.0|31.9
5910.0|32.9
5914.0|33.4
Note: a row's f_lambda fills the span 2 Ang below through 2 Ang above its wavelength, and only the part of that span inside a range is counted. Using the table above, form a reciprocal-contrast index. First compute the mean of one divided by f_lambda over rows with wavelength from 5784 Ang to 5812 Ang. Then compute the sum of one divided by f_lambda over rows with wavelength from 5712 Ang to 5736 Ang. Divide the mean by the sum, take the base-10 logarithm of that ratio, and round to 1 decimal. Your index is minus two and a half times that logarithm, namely 1.9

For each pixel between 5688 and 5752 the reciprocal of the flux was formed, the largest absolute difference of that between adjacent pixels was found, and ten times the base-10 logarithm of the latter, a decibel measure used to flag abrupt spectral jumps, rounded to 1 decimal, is -23.5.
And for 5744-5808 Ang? -25.3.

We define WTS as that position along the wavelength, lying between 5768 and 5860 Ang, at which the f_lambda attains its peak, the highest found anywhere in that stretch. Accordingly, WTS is 5834.0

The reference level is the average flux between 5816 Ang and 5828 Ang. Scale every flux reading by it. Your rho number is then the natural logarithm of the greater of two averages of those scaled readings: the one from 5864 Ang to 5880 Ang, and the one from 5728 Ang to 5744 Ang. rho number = 0.009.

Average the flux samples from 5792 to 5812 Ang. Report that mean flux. 32.2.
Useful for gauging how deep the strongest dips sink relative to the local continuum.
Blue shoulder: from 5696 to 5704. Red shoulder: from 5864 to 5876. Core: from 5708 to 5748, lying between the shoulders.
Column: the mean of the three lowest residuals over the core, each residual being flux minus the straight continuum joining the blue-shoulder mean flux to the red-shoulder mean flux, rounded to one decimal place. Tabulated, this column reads -1.4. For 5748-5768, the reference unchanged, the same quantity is -0.2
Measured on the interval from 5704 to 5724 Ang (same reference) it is 1.5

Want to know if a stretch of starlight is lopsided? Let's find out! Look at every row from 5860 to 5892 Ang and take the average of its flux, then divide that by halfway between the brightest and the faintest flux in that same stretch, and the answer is 1.00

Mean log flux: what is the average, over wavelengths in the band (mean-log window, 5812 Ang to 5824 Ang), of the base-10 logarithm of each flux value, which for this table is 1.50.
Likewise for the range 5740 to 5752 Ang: 1.51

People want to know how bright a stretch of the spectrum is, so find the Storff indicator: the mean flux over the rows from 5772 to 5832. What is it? 32.9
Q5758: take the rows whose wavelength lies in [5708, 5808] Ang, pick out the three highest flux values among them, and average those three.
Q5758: 35.7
